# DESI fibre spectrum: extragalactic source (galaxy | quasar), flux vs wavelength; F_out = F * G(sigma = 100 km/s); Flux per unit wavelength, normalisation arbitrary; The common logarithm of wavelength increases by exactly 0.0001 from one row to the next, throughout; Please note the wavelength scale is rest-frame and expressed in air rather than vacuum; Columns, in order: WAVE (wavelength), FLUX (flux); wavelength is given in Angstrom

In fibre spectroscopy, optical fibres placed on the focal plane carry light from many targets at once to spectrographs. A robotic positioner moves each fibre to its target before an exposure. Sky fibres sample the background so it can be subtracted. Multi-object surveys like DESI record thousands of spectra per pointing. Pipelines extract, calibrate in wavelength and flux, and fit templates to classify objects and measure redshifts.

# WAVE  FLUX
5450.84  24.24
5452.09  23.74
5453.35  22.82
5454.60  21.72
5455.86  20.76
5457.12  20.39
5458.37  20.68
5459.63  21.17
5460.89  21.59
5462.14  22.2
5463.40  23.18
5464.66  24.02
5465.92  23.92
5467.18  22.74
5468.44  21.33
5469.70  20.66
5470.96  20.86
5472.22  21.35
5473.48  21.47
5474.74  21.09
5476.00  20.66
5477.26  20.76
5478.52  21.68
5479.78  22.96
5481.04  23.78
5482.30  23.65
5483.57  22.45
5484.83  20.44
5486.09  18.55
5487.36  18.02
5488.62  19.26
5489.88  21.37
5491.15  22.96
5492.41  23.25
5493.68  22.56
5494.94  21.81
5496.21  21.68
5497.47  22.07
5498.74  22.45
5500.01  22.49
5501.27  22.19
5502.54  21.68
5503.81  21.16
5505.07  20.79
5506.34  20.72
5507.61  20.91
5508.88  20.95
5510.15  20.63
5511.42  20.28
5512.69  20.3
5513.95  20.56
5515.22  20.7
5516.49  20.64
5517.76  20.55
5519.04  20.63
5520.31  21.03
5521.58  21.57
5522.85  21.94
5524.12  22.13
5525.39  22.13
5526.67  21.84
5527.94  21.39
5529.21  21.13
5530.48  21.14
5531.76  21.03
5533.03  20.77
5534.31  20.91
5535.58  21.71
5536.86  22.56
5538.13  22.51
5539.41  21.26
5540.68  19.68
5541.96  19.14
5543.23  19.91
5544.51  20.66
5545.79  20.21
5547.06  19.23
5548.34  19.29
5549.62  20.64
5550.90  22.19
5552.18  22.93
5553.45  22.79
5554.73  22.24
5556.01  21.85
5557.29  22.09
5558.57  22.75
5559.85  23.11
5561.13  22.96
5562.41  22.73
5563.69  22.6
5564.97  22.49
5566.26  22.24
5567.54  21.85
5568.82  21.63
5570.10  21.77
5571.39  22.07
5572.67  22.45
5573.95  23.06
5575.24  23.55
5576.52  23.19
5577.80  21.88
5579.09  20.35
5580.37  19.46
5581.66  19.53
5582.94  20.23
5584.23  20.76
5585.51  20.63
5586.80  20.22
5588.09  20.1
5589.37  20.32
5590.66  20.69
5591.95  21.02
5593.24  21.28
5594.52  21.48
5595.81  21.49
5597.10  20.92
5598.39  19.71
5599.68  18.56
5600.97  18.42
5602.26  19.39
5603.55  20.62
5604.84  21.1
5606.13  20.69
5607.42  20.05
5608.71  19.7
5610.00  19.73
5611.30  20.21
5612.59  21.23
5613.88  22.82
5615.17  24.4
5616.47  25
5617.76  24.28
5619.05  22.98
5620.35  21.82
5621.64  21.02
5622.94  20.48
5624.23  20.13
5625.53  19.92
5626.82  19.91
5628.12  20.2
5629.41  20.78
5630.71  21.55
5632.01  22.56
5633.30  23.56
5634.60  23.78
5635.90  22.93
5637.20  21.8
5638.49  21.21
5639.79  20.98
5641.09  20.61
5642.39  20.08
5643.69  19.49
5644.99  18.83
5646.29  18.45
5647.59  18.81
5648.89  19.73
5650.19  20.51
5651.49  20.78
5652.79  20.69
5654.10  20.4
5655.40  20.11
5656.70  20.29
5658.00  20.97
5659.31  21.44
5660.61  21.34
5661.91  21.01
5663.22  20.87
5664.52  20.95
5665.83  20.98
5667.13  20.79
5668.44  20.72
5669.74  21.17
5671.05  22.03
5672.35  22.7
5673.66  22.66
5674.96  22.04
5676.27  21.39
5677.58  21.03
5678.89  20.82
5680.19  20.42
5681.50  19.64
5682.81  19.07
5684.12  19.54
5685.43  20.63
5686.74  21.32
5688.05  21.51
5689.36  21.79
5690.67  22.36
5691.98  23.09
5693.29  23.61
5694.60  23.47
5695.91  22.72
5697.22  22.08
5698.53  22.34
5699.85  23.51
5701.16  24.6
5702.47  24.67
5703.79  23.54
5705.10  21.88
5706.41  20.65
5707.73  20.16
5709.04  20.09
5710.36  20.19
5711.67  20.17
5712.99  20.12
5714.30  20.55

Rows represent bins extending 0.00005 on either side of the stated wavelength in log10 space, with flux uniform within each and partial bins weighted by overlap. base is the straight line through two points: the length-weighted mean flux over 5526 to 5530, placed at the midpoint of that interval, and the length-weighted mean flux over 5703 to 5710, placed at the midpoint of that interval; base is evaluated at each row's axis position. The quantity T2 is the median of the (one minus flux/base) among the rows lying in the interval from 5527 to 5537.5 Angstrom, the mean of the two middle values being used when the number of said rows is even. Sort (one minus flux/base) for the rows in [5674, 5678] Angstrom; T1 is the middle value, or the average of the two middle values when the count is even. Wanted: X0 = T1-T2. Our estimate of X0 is -0.02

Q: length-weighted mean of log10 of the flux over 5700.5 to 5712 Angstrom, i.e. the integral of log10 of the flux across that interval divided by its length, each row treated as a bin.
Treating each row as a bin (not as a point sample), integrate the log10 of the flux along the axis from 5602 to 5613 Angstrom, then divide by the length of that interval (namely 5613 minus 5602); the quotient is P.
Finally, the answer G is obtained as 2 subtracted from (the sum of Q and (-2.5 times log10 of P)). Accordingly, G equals -0.95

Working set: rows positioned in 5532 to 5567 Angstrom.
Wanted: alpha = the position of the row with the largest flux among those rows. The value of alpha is 5559.85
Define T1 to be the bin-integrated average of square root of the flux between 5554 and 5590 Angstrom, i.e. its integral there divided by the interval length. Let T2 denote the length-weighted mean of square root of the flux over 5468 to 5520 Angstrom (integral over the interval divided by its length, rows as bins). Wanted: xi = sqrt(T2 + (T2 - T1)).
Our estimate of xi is 2.14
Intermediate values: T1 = 4.66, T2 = 4.61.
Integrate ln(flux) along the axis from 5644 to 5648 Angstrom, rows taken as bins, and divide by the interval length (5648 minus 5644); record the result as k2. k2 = 2.931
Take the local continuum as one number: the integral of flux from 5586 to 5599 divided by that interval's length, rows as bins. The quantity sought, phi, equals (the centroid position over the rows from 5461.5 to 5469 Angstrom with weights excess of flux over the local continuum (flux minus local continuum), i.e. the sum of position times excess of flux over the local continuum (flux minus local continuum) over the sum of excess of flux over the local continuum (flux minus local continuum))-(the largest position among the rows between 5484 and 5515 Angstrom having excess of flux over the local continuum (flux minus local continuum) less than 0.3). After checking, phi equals -48.9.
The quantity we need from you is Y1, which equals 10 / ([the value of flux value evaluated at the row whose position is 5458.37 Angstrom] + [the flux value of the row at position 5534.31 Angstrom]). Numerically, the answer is 0.240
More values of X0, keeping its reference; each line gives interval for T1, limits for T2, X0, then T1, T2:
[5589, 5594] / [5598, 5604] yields -0.07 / 0.02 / 0.093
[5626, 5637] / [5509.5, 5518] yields -0.08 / -0.03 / 0.042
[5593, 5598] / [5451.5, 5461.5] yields -0.01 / 0.00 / 0.007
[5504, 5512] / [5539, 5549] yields -0.04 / 0.03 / 0.077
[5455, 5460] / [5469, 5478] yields 0.01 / 0.04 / 0.030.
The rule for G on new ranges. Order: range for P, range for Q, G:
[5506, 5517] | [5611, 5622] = -0.94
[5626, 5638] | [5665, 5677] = -0.98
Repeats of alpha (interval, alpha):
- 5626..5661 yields 5634.60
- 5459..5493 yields 5464.66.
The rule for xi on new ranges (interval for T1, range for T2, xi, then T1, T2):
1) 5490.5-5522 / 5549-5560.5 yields 2.20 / 4.62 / 4.72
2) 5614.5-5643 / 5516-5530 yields 2.14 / 4.67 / 4.62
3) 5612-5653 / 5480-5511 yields 2.16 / 4.61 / 4.63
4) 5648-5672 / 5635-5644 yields 2.15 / 4.56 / 4.60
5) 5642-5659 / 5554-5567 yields 2.24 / 4.47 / 4.74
